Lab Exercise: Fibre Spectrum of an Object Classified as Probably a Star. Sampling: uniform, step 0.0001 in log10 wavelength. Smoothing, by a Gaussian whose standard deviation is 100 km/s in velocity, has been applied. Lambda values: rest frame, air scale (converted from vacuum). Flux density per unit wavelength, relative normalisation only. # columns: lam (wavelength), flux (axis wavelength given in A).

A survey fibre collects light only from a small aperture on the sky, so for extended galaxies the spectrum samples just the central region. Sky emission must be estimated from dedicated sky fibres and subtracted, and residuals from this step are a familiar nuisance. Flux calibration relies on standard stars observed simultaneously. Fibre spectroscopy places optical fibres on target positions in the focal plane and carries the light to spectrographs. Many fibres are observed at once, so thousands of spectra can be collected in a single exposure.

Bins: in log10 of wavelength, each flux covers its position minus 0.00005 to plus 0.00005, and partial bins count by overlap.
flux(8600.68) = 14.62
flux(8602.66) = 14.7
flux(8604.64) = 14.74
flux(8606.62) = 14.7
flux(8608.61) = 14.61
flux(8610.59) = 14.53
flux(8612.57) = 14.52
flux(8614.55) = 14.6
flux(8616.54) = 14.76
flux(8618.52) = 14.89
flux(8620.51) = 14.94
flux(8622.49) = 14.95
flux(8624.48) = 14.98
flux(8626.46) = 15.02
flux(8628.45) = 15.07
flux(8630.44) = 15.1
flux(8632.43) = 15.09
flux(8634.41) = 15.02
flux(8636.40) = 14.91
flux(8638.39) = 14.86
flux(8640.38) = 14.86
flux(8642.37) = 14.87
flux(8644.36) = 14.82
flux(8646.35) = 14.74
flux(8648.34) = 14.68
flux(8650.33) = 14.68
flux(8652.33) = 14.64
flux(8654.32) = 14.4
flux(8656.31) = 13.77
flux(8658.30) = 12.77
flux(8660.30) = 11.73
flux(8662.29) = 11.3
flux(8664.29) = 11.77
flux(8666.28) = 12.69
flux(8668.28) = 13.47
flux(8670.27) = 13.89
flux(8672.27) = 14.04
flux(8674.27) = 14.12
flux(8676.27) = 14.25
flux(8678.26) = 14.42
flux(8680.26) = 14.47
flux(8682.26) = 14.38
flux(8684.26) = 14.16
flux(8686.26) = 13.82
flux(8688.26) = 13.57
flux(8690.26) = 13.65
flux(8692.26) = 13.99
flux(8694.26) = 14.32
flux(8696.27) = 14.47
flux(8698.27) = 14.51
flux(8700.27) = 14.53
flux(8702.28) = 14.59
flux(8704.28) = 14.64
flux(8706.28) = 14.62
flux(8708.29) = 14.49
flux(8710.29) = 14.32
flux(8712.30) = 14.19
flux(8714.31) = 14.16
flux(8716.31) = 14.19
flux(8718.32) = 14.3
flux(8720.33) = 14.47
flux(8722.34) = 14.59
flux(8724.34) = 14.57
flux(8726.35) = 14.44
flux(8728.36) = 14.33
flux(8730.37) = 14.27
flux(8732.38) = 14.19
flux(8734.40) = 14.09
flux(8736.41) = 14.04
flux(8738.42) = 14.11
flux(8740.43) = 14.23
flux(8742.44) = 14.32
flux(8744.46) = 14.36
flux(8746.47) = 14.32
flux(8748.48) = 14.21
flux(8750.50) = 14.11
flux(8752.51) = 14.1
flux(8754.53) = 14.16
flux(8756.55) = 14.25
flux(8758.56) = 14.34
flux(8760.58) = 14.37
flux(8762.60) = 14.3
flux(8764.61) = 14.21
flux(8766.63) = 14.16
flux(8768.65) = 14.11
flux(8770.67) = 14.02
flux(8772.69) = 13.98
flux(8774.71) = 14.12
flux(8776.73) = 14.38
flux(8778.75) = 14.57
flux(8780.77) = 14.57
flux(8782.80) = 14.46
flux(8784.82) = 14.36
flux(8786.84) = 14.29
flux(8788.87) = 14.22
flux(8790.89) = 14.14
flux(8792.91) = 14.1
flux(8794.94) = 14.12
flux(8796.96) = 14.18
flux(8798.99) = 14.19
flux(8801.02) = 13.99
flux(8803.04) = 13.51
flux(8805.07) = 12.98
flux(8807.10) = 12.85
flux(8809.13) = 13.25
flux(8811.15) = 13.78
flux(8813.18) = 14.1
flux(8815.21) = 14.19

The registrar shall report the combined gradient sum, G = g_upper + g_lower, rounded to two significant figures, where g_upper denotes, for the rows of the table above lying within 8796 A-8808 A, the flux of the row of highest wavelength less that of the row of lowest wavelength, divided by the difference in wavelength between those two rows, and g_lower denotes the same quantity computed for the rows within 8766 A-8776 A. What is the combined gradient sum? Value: -0.14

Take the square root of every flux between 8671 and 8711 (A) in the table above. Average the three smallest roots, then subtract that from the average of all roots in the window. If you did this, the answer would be 0.078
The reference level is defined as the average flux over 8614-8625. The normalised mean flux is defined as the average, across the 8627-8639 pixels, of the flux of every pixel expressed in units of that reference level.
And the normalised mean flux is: 1.01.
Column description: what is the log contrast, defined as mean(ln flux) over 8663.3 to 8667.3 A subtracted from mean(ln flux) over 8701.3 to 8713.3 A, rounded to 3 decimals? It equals 0.169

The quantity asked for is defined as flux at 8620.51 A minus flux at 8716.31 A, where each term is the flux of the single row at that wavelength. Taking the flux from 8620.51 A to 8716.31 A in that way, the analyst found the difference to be 0.75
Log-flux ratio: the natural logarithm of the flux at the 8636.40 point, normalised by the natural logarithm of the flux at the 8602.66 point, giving 1.01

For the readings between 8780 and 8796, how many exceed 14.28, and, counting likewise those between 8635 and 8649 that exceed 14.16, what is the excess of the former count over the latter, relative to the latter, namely -0.43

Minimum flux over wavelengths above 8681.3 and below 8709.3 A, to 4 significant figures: 13.57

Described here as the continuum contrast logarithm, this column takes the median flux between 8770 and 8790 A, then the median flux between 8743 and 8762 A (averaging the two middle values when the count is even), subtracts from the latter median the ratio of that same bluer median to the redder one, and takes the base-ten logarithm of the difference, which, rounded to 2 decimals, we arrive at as 1.12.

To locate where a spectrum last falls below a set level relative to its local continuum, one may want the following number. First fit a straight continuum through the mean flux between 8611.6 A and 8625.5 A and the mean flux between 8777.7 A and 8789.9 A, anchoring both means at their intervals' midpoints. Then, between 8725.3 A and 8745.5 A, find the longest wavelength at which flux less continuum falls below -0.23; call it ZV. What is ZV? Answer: 8740.43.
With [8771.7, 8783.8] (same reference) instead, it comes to 8774.71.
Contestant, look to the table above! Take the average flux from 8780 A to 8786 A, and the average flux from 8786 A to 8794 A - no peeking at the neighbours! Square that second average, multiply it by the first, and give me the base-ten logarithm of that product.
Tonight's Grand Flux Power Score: 3.46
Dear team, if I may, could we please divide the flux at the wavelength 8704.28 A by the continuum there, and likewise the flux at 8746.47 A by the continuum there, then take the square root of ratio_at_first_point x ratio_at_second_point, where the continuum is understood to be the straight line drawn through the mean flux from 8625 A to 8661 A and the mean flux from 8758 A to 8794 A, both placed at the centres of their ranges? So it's 1.01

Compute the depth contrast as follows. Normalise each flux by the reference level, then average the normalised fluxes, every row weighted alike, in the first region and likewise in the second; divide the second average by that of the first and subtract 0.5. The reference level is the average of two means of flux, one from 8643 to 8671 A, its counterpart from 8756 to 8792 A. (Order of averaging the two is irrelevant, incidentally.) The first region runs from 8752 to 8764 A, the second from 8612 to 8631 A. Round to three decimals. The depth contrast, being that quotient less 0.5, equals 0.544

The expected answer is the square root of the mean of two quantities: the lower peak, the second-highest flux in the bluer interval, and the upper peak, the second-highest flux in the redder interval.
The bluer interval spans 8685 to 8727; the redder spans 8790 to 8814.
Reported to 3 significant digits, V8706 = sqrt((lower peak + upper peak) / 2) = 3.79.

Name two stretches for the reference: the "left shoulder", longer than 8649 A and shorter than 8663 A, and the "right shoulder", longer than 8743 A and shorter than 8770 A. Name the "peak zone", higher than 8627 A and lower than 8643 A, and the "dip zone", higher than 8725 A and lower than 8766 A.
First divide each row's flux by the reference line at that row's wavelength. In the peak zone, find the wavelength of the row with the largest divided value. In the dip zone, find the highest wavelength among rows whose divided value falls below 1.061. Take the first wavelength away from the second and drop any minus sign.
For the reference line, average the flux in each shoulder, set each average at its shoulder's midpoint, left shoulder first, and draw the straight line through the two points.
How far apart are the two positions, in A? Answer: 134.2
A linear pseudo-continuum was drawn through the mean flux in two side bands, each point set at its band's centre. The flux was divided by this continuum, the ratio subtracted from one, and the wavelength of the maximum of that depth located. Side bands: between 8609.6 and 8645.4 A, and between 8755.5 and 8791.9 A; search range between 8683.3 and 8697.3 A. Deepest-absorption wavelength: 8688.26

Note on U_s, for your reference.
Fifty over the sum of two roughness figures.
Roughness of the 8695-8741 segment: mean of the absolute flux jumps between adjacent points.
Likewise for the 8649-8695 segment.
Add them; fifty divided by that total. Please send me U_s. 110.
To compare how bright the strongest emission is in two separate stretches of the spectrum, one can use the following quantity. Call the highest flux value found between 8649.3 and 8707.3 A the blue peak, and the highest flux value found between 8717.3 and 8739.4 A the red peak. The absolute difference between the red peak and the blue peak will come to 0.1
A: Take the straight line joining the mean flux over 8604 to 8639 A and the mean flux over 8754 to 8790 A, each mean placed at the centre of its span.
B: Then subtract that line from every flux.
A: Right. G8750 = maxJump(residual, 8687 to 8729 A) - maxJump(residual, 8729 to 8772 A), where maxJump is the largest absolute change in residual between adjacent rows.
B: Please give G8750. 0.22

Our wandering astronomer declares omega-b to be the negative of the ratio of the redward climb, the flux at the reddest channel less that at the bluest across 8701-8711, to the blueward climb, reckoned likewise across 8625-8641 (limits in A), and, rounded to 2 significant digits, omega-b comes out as -1.7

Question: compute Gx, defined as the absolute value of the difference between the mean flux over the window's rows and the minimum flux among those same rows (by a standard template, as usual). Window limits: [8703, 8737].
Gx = 0.31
